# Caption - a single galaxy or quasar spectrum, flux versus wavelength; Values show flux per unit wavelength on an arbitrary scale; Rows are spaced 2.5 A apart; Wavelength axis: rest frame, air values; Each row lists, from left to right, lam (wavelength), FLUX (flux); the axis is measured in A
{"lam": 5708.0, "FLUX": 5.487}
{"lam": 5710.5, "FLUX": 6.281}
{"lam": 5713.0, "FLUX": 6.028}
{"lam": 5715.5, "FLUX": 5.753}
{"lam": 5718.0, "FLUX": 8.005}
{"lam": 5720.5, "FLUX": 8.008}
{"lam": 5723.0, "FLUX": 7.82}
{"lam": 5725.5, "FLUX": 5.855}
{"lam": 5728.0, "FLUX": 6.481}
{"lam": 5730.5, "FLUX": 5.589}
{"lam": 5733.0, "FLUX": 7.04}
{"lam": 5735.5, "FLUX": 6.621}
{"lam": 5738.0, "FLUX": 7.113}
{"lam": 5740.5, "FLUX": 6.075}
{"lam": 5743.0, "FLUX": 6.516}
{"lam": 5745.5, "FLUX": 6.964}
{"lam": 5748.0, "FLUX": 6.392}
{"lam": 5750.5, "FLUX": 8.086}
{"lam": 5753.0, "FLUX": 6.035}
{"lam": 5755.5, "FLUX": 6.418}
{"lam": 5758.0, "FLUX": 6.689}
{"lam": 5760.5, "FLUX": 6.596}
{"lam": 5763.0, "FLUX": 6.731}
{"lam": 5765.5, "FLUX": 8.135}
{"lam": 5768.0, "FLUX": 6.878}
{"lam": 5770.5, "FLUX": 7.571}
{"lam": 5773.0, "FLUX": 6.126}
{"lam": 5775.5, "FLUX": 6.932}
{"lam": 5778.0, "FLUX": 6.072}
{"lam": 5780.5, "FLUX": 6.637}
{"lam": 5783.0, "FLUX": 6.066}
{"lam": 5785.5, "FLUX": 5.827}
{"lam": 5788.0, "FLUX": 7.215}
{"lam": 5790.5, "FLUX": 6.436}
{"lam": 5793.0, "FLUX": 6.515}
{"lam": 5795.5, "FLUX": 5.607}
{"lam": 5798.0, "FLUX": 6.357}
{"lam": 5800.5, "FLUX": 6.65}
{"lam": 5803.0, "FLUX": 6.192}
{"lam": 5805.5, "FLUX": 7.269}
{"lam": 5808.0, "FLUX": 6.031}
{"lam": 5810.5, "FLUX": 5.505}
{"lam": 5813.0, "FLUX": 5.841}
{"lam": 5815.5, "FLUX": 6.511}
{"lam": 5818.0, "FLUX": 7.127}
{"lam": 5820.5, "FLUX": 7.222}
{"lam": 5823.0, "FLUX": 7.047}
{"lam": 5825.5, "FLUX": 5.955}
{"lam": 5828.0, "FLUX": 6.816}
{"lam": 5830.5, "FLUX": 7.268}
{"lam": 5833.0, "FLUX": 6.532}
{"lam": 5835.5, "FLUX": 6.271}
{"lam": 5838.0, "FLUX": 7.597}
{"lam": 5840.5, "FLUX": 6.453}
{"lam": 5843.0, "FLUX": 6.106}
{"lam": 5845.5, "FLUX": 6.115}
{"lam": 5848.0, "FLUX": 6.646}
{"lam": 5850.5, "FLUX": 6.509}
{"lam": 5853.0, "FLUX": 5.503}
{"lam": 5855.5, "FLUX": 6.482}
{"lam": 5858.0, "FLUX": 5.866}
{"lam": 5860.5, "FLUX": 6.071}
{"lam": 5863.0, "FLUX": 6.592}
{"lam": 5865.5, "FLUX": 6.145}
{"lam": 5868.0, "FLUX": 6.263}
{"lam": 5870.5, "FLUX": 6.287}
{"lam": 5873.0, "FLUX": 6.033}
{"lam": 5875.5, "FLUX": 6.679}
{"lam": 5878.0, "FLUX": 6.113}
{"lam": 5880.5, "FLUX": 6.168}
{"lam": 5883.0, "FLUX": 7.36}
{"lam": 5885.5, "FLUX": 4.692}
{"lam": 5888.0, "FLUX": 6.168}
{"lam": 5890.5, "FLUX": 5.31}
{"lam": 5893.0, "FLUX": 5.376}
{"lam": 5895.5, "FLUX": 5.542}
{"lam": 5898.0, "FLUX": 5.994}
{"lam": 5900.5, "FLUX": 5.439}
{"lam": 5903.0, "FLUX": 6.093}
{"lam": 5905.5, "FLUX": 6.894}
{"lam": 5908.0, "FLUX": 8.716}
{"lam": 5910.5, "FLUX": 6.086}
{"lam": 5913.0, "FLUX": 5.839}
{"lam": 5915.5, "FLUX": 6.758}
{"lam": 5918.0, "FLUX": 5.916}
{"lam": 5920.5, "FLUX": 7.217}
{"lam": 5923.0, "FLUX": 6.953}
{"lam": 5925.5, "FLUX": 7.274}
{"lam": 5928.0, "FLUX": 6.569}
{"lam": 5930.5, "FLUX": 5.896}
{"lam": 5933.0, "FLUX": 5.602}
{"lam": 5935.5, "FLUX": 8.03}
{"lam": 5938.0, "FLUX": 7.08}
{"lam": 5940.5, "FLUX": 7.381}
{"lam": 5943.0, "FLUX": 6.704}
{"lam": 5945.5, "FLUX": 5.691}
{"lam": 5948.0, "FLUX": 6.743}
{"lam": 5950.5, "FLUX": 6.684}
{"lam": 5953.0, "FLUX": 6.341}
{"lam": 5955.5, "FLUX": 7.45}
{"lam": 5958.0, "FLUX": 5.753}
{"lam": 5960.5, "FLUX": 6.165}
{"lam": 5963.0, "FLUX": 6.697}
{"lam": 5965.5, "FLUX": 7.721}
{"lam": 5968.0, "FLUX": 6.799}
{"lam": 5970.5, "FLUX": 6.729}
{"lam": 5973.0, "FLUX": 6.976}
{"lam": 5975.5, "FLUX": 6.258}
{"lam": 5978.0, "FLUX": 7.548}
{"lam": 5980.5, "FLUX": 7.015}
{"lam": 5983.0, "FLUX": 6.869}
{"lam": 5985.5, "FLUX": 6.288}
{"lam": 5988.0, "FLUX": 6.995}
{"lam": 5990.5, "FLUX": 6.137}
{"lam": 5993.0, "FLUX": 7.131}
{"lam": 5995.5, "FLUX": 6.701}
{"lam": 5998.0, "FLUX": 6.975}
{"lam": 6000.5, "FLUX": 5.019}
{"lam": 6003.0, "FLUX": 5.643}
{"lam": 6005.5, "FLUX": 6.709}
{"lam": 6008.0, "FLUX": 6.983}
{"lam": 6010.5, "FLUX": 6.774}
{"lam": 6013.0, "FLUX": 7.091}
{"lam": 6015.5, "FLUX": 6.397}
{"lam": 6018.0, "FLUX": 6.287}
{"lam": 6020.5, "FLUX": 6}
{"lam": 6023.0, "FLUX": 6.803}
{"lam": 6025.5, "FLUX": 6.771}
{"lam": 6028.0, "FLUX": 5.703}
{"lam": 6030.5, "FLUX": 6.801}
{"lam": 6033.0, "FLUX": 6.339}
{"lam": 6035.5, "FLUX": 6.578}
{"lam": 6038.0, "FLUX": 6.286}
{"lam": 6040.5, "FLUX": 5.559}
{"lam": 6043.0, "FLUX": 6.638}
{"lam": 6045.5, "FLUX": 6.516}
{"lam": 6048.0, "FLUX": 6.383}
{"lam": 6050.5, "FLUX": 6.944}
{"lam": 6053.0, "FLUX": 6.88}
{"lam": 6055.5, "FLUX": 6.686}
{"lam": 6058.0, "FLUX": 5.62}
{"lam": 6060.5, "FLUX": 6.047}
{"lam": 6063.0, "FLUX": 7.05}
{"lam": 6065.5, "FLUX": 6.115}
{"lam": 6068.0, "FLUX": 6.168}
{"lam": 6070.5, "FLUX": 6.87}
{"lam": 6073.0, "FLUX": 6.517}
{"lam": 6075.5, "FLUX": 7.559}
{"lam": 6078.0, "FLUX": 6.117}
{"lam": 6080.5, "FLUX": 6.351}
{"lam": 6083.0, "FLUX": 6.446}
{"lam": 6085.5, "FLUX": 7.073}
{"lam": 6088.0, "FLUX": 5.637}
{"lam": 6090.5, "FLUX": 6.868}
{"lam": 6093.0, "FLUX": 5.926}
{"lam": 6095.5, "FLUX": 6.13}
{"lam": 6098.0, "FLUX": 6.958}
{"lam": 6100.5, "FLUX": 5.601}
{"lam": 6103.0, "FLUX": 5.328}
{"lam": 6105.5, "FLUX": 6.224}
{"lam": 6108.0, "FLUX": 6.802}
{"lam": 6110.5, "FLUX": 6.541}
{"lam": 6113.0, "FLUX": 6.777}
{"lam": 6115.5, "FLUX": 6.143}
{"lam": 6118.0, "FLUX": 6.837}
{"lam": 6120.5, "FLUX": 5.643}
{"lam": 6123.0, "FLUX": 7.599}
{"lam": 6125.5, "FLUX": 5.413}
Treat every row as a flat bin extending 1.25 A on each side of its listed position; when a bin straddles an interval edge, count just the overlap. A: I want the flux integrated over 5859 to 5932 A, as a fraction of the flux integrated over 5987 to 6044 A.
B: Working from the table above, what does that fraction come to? 1.2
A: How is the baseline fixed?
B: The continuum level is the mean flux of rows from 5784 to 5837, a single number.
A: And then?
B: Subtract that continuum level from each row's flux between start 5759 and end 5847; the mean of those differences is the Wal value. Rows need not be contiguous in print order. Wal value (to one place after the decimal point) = 0.1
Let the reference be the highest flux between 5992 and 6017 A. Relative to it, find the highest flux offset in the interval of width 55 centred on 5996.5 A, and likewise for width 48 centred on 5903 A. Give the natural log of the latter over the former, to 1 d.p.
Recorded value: 1.3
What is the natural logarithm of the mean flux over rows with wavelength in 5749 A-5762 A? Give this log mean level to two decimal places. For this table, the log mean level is 1.91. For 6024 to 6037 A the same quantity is 1.86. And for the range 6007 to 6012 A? 1.93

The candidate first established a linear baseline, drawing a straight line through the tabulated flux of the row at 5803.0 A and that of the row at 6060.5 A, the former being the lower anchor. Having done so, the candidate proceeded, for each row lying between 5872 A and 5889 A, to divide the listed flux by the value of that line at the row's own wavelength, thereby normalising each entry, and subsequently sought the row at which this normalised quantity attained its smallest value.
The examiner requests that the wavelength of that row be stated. 5885.5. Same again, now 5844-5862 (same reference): 5853.0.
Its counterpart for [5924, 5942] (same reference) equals 5933.0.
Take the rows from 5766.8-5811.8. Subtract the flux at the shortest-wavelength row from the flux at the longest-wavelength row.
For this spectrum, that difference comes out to -1.4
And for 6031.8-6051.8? 0.6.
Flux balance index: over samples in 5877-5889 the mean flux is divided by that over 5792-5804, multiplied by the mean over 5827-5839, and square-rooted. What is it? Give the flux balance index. 2.59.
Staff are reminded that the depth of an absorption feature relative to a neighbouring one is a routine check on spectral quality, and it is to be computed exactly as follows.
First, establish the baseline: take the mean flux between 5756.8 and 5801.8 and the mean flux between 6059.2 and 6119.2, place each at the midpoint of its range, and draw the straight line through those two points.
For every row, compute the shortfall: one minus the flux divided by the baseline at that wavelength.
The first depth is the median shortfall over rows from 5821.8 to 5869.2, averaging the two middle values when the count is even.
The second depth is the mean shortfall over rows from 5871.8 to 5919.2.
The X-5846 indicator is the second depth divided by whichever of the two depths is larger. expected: 1.0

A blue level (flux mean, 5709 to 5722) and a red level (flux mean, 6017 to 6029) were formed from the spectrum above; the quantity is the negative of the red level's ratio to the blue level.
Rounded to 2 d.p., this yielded -0.93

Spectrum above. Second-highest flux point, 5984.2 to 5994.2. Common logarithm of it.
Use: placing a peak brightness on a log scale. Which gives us 0.845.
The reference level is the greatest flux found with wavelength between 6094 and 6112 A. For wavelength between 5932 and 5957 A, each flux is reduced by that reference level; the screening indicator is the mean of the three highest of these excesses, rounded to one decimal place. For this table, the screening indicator 0.7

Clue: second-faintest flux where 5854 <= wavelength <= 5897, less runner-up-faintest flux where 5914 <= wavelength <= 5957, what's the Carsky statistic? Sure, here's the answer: -0.38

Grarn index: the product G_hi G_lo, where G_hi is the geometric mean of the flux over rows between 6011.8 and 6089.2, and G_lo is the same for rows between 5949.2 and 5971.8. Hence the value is 43.0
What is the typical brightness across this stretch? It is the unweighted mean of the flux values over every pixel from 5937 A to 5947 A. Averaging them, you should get 6.71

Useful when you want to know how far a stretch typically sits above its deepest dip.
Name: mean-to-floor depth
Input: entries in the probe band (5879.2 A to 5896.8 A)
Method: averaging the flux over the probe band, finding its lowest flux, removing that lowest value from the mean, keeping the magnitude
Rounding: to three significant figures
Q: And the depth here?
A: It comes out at 1.11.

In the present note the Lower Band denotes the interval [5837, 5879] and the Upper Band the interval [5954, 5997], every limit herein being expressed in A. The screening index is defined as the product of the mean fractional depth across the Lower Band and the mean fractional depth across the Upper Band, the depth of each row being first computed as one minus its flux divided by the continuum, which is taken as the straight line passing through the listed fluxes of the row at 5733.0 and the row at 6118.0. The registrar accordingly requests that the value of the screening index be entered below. 0.0018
